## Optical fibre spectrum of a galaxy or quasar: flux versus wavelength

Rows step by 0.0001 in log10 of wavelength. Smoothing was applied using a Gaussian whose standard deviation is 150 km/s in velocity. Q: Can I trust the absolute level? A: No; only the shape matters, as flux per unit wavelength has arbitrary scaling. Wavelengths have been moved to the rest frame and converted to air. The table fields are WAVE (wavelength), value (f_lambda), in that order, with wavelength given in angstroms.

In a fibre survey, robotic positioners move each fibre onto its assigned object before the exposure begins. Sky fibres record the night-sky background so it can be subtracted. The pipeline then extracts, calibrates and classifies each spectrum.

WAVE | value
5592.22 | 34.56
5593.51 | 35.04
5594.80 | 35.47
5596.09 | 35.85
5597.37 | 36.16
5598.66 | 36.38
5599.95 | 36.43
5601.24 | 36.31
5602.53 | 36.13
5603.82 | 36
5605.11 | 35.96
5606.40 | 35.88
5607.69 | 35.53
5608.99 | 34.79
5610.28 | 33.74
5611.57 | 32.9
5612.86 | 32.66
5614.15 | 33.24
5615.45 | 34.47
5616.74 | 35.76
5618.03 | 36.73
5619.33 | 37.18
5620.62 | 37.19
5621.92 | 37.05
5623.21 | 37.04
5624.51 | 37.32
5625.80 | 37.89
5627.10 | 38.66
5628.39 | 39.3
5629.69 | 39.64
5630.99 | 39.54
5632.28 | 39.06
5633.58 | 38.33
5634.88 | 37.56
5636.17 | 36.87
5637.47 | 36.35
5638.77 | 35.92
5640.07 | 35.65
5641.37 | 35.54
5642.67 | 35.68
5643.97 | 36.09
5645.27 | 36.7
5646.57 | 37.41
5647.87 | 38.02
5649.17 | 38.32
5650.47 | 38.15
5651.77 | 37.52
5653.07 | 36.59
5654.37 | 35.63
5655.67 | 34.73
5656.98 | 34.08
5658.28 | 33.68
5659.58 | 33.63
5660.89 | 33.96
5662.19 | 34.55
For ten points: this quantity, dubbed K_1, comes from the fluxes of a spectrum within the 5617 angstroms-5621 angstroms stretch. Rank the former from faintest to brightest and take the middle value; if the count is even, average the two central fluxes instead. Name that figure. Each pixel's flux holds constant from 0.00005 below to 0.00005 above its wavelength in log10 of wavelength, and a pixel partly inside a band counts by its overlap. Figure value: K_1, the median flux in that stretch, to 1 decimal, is 37.2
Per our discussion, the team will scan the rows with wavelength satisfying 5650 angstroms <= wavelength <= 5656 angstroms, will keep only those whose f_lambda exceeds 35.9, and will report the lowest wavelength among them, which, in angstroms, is 5650.47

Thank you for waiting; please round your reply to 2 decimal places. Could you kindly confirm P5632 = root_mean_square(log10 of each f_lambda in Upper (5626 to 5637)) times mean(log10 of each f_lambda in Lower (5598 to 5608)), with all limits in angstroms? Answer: 2.47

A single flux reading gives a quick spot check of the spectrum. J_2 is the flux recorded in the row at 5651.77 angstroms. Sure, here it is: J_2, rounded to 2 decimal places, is 37.52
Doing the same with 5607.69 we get 35.53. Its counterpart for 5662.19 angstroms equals 34.55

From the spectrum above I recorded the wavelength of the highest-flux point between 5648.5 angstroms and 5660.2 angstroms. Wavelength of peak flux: 5649.17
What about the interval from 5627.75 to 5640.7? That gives 5629.69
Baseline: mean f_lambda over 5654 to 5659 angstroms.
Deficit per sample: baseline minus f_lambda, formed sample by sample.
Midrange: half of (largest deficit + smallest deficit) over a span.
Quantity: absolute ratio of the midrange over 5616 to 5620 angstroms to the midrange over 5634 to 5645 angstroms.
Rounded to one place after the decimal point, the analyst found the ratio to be 1.0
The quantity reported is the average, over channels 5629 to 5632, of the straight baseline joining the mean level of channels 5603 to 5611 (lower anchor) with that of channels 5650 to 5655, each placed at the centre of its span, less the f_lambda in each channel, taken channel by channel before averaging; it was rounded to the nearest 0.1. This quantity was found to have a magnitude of -3.4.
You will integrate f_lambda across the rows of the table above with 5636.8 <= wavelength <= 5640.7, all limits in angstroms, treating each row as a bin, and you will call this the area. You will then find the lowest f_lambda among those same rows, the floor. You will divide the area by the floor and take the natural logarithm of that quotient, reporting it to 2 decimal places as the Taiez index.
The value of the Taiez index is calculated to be 1.37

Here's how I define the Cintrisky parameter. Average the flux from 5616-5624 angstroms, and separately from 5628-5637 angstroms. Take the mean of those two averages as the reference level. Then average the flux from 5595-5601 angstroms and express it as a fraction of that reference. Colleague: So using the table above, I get 0.96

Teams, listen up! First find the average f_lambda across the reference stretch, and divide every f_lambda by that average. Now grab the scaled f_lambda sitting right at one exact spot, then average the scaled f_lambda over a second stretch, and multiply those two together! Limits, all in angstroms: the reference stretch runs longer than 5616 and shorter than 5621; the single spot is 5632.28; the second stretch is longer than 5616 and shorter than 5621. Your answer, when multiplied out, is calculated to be 1.06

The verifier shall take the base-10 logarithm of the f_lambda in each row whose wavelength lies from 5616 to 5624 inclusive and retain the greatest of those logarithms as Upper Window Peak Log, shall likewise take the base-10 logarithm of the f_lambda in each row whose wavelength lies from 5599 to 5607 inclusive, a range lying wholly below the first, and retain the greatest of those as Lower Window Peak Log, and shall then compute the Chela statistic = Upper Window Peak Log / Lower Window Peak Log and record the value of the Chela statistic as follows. 1.01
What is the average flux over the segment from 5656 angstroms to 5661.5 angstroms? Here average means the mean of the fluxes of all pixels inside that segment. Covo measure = 33.8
